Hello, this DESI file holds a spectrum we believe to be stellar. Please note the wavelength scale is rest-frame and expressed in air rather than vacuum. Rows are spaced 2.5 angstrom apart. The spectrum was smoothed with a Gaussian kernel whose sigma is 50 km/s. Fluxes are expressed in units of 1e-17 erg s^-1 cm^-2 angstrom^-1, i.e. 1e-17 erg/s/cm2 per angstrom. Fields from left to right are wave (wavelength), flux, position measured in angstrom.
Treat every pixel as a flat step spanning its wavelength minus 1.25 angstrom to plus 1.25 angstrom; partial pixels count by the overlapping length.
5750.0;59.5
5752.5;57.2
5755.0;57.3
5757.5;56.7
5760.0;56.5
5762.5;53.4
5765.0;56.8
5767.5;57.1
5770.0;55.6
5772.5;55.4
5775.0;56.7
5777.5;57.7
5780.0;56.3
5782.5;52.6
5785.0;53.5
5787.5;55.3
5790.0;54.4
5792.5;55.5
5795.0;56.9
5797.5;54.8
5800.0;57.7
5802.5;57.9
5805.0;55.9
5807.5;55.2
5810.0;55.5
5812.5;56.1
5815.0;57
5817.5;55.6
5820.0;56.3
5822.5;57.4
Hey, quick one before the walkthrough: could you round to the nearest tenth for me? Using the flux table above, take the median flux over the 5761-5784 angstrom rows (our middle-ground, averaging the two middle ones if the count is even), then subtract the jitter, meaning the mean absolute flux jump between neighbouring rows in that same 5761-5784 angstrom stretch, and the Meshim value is 54.7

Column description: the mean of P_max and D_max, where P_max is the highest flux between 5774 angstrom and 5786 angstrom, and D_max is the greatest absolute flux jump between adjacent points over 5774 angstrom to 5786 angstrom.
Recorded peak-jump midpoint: 30.7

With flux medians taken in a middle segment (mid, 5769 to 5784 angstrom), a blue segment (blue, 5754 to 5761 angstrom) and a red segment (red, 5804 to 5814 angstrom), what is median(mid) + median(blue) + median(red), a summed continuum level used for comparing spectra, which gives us 168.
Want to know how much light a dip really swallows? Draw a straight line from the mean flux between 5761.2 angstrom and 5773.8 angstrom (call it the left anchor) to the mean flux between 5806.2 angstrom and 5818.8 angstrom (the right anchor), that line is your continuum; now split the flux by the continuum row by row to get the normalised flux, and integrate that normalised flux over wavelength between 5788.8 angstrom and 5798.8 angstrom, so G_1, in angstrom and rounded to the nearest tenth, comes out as 9.9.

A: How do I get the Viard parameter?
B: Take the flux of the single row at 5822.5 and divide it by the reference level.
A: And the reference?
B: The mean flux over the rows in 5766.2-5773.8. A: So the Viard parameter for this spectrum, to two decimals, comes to 1.02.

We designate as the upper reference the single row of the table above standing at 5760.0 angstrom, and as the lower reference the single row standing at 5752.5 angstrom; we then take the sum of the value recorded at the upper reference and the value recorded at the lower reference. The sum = 114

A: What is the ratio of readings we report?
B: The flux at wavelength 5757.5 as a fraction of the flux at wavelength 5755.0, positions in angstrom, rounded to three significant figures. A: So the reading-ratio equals 0.990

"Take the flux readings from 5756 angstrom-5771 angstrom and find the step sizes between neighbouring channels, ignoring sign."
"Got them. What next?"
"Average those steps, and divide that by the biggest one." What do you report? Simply 0.50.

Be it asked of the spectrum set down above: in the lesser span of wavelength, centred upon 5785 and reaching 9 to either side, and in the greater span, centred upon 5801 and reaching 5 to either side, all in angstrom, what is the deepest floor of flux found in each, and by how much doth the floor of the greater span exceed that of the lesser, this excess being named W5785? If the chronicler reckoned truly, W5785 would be 2.2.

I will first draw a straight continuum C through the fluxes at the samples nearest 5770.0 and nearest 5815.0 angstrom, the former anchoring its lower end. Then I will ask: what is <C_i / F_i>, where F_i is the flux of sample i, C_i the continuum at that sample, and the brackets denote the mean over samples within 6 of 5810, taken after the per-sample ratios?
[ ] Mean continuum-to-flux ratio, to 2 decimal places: 1.02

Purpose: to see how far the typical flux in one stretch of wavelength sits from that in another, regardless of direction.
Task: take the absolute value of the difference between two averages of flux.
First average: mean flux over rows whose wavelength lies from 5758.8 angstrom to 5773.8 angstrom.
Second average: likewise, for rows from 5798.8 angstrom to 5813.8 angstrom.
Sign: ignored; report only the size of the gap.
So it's 0.58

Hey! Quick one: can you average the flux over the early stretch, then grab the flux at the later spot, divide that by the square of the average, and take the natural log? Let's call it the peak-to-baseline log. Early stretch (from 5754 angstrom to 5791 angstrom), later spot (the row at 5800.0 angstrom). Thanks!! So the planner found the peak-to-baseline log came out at -3.98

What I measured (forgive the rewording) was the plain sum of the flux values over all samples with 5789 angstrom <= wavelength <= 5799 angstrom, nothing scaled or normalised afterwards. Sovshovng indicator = 222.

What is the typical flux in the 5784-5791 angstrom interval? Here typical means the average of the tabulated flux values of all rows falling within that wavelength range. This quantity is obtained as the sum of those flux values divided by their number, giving 54.4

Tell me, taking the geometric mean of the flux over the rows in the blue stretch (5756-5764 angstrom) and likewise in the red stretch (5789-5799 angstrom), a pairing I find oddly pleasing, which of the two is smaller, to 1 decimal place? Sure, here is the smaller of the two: 55.4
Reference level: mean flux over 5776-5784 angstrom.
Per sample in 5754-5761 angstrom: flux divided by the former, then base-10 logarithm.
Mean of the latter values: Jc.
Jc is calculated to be 0.010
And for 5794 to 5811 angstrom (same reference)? 0.006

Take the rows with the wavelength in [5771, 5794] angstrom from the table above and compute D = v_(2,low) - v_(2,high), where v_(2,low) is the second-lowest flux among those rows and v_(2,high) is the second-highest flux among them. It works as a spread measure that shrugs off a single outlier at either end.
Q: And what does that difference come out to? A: -3.2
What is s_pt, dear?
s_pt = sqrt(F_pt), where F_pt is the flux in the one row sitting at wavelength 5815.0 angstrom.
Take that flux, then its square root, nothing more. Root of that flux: 7.55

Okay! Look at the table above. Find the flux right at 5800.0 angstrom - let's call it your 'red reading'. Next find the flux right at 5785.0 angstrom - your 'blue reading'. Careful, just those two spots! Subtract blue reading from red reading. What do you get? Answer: 4.2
